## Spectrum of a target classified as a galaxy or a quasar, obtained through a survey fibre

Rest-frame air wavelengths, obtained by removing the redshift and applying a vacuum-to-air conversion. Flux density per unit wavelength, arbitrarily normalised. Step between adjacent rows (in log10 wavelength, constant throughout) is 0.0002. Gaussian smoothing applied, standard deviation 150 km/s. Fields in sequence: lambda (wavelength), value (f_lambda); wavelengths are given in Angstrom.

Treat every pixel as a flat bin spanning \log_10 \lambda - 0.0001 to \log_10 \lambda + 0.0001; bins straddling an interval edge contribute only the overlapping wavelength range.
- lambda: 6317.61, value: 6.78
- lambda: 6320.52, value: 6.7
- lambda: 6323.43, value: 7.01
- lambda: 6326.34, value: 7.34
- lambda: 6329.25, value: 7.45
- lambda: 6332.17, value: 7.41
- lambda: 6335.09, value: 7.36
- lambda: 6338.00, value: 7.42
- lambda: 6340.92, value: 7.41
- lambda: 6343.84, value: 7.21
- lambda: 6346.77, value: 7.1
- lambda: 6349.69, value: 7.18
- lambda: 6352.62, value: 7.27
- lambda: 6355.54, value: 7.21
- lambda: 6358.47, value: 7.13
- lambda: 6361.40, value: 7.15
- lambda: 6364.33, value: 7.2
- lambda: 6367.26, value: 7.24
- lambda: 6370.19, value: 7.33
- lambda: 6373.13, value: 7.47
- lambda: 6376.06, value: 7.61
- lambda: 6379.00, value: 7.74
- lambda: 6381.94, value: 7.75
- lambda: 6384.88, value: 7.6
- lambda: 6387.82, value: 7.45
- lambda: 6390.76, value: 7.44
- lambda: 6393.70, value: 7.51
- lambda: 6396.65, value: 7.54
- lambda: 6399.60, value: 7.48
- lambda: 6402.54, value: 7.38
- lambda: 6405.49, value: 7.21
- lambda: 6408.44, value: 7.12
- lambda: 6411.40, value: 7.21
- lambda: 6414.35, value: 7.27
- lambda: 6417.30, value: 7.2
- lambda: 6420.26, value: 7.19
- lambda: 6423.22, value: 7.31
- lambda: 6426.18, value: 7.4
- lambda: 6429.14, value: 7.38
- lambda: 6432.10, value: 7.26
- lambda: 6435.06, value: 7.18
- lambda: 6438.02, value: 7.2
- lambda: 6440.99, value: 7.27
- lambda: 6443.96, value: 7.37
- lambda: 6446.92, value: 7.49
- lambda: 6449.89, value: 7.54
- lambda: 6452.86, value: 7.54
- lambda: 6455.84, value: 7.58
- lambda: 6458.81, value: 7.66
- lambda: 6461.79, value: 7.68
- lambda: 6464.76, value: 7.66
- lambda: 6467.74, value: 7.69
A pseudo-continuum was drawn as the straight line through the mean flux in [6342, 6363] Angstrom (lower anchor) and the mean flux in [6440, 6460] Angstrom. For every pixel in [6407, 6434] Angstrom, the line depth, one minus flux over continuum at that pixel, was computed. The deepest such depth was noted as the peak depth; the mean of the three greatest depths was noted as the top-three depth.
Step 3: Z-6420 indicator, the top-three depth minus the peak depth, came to -0.0038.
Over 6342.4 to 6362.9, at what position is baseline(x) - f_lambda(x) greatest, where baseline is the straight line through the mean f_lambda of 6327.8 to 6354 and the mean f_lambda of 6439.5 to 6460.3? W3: 6346.77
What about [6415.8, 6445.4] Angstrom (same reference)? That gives 6435.06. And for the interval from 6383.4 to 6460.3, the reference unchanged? 6408.44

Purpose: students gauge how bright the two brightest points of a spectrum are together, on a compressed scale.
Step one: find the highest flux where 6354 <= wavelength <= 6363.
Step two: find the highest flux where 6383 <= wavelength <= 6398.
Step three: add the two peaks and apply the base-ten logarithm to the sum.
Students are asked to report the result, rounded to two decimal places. 1.17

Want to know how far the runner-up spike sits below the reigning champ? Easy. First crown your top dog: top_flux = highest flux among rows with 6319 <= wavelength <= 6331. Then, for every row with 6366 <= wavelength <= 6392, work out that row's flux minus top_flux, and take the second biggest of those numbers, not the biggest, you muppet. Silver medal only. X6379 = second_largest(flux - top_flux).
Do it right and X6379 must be 0.29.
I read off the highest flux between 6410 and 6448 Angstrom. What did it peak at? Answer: 7.49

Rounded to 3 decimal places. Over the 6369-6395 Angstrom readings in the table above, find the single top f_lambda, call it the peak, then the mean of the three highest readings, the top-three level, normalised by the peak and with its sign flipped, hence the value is -0.994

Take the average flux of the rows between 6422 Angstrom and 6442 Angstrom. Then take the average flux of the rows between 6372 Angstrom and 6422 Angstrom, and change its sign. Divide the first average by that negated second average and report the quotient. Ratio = -0.98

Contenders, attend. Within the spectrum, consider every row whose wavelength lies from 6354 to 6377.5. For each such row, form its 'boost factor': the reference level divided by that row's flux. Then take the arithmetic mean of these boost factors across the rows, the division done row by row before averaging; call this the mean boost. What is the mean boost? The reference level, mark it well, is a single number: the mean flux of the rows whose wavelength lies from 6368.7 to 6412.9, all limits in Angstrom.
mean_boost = 1.02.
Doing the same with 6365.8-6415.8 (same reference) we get 1.00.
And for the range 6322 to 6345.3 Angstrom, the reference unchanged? 1.02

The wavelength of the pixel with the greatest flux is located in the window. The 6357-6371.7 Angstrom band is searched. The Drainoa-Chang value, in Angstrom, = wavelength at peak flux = 6370.19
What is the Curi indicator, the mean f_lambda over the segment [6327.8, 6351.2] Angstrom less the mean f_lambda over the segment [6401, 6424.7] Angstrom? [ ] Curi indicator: 0.1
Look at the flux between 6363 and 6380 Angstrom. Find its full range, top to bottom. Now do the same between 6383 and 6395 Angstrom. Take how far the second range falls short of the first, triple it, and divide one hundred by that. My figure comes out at 88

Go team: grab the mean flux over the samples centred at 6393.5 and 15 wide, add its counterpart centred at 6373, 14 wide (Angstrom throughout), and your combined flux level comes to 15.0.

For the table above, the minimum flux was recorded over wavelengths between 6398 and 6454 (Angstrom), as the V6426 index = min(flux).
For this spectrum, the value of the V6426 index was 7.12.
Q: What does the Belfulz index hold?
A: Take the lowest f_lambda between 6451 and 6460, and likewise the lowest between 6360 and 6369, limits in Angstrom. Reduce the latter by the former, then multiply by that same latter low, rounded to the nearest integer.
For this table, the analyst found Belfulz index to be -3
